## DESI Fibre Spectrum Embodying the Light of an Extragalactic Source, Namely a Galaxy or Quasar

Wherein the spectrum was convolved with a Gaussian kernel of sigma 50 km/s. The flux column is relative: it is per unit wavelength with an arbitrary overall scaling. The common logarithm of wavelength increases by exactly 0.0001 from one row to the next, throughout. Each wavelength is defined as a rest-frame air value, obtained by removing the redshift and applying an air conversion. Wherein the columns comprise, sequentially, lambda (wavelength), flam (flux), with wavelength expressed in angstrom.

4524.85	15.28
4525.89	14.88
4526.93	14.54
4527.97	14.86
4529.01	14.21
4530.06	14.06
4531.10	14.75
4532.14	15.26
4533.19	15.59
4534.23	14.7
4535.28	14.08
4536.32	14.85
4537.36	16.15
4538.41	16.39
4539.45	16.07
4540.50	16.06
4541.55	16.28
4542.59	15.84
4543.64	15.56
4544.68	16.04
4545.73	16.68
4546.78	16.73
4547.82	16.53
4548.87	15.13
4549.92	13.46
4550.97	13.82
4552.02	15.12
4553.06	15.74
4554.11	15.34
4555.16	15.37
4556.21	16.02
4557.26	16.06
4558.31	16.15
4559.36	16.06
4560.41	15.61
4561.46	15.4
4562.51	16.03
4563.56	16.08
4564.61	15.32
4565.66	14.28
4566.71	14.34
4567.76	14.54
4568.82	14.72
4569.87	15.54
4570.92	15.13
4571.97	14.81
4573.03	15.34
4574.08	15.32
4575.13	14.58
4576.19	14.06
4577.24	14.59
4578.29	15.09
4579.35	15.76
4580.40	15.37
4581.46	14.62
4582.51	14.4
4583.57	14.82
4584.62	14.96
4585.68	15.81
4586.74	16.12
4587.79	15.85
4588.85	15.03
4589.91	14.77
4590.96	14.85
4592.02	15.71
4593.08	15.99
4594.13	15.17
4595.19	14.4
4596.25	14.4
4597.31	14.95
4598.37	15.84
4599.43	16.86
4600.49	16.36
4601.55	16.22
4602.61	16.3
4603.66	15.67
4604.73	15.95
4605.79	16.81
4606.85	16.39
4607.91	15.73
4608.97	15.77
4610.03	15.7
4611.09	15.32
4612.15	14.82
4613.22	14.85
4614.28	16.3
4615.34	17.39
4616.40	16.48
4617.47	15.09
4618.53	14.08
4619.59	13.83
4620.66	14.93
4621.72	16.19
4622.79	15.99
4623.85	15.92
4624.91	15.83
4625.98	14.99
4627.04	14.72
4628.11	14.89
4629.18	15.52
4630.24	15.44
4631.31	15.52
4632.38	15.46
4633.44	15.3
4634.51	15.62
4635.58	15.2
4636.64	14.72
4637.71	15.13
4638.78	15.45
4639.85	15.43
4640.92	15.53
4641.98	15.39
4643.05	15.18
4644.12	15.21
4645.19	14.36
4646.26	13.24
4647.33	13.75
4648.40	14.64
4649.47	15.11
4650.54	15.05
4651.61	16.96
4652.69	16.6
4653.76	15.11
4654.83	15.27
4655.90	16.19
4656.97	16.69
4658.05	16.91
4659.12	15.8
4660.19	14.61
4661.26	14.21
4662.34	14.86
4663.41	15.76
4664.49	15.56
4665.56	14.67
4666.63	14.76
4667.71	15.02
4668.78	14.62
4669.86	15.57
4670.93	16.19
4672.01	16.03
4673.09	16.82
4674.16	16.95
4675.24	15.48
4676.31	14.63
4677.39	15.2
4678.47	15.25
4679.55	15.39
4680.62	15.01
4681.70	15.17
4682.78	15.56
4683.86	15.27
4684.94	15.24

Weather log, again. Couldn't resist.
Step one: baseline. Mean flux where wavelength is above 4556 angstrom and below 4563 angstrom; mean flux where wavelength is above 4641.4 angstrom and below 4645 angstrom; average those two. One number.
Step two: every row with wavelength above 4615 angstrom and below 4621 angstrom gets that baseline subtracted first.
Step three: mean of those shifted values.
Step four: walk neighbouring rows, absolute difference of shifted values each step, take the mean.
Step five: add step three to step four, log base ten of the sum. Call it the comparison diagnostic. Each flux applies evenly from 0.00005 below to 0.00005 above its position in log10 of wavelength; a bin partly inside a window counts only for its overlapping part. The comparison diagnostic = -0.2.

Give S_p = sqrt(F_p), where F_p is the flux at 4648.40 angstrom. 3.83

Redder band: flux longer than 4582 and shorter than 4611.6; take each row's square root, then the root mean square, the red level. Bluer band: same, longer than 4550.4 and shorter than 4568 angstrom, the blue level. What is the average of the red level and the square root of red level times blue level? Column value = 3.94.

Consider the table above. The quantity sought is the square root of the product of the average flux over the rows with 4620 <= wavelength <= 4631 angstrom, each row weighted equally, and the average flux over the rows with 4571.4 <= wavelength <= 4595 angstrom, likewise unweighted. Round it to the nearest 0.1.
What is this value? 15.3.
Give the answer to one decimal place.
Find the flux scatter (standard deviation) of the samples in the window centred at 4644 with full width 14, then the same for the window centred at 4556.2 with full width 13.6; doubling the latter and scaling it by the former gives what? 2.4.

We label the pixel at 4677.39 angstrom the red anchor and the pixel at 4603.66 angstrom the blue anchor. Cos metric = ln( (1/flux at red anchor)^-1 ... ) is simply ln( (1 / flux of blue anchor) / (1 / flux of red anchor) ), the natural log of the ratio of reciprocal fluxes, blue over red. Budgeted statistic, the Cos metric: -0.030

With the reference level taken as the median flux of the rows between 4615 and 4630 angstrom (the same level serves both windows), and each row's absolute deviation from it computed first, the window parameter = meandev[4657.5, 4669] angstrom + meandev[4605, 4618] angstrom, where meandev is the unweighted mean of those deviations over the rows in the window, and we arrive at 1.43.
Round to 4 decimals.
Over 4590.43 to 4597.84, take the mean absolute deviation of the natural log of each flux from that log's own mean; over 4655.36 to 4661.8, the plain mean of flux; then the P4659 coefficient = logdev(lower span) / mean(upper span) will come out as 0.0020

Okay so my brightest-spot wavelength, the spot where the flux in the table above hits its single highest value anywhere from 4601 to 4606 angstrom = 4605.79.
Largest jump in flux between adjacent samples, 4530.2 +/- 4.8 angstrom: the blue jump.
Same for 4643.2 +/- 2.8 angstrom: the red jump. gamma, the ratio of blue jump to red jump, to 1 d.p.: 1.0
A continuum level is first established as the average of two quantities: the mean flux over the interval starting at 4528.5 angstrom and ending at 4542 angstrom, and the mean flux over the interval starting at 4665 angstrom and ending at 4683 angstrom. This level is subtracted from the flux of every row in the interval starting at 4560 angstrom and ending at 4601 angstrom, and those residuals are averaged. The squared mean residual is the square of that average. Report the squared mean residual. 0.02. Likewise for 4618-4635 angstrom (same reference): 0.01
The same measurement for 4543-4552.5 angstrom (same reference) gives 0.01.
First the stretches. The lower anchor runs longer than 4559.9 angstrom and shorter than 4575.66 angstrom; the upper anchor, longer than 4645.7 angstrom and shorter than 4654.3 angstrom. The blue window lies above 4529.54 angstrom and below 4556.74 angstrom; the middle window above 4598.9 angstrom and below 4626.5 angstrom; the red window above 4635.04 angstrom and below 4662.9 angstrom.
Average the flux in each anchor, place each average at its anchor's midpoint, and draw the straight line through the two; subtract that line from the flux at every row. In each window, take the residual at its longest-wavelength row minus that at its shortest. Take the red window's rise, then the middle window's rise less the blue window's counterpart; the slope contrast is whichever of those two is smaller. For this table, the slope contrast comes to -3.8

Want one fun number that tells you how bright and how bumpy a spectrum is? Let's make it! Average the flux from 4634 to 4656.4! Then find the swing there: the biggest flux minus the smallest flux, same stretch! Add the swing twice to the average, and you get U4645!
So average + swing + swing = 22.6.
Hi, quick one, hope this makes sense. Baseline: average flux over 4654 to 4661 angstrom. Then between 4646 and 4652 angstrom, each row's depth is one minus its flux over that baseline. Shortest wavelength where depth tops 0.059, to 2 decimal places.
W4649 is 4646.26 angstrom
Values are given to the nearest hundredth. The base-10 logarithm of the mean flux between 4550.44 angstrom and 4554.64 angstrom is 1.18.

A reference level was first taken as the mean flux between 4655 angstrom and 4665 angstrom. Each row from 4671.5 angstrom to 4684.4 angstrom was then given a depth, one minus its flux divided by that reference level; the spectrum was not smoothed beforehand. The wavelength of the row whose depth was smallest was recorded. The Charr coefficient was 4674.16 angstrom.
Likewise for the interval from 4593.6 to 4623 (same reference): 4615.34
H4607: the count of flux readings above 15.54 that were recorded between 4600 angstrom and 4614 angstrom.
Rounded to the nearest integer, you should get 10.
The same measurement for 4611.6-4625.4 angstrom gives 7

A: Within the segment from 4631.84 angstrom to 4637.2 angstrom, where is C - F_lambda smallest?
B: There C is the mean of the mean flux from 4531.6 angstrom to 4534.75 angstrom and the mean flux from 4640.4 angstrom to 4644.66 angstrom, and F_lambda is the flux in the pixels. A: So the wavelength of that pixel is 4634.51 angstrom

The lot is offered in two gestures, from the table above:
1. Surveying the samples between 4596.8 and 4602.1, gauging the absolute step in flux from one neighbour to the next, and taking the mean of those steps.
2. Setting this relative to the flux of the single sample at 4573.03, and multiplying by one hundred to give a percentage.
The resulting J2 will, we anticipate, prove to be 4.2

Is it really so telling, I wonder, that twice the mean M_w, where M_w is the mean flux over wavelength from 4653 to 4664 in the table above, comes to 31.1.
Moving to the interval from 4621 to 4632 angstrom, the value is 31.0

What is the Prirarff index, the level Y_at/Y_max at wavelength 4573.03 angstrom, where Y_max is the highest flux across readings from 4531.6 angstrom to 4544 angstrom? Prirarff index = 0.936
